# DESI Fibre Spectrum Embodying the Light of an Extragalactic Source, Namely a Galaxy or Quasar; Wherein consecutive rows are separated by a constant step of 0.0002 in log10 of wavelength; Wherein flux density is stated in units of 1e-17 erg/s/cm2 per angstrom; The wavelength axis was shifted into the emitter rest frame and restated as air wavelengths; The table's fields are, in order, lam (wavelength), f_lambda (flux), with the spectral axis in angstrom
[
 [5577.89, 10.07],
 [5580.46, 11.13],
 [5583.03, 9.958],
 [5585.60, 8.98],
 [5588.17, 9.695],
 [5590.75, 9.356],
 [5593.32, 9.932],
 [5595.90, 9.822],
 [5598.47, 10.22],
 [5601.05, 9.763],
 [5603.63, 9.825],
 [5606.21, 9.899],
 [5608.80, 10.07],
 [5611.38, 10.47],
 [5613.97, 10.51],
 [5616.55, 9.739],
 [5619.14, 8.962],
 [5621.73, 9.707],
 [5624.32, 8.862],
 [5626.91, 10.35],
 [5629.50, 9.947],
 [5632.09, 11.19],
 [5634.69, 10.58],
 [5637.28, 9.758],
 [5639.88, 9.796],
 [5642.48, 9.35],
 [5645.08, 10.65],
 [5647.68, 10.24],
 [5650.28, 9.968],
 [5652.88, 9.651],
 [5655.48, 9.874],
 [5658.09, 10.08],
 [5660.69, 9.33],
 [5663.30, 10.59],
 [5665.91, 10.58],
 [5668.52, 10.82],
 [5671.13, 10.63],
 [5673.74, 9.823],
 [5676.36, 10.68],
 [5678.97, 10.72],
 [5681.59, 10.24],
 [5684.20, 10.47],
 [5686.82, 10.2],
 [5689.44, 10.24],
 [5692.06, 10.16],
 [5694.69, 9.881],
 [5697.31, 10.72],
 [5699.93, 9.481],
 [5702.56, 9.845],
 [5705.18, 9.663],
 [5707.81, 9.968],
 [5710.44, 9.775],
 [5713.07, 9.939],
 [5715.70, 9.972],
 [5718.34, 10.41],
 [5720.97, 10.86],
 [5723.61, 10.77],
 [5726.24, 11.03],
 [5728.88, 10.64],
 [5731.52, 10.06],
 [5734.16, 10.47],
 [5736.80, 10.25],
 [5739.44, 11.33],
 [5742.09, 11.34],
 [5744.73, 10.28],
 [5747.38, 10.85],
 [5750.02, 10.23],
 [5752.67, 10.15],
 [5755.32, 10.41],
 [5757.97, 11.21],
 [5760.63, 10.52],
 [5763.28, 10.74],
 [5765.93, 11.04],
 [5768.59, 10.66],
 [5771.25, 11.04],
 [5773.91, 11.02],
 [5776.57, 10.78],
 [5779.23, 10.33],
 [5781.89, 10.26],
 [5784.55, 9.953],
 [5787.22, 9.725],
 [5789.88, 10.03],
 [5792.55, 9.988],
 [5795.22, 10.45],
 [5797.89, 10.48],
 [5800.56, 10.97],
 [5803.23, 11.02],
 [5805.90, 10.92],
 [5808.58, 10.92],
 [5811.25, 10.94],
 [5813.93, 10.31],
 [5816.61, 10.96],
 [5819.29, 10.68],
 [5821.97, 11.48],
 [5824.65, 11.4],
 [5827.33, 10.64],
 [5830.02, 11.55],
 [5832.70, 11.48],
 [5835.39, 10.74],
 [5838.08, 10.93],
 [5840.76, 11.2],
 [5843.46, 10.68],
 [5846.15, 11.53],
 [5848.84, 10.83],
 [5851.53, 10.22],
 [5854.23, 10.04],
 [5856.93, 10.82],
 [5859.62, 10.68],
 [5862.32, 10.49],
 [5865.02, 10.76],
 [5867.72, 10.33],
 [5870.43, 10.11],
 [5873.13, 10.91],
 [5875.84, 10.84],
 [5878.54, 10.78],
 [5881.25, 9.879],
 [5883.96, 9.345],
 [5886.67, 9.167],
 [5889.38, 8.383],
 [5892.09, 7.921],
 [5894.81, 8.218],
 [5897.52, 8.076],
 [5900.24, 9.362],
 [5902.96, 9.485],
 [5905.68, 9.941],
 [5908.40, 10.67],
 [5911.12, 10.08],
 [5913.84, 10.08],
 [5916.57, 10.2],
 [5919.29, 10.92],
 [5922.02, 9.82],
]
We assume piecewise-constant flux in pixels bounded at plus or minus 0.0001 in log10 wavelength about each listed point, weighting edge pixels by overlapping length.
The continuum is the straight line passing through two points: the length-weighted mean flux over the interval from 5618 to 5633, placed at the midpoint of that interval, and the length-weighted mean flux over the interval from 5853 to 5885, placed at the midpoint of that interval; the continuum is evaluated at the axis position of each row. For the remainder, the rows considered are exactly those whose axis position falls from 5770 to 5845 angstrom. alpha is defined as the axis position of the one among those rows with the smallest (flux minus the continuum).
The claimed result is 5787.22 angstrom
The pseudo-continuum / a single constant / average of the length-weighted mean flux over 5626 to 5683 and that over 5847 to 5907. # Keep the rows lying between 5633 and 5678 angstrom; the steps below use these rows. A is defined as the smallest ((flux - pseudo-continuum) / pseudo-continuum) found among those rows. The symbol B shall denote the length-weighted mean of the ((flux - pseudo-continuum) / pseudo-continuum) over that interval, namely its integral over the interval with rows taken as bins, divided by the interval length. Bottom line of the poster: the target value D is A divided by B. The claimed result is -6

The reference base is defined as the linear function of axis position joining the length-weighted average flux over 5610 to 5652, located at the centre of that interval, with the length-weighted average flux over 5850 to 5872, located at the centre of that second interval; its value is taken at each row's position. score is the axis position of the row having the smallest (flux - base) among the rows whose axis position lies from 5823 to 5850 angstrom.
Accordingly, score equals 5827.33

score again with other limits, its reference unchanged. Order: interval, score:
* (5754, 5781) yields 5779.23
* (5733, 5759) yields 5752.67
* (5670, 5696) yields 5673.74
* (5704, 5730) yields 5705.18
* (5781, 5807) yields 5787.22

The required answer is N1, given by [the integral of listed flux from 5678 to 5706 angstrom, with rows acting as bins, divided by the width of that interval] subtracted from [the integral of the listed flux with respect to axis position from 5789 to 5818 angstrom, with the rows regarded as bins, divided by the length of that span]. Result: 0.5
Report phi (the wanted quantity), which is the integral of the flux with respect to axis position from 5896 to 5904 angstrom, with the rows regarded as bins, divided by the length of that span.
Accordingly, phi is 8.9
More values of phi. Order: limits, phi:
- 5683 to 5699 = 10.3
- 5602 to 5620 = 9.9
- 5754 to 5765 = 10.7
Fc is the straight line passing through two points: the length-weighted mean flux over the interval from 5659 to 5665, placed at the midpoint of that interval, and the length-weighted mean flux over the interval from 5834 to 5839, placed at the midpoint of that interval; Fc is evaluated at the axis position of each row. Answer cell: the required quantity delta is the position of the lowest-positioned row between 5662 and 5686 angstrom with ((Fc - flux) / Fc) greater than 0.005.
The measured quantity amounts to 5673.74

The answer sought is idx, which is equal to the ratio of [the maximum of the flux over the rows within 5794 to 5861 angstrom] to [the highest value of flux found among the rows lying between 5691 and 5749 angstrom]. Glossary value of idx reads 1.02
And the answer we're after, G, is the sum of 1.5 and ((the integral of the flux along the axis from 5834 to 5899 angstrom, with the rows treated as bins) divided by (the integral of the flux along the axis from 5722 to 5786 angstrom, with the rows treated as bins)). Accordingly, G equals 2.47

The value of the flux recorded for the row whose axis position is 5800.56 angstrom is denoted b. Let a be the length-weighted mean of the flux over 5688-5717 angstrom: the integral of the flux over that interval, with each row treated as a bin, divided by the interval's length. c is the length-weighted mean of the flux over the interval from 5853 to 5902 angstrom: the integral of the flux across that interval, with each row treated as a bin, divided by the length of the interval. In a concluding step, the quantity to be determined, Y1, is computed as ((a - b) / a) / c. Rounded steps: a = 10.0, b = 10.97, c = 9.78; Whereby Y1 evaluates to -0.010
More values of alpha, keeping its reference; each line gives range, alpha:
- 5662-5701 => 5699.93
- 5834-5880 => 5854.23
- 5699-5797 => 5699.93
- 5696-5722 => 5699.93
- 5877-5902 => 5892.09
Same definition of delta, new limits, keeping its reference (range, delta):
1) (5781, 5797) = 5781.89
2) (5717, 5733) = 5731.52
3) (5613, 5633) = 5616.55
